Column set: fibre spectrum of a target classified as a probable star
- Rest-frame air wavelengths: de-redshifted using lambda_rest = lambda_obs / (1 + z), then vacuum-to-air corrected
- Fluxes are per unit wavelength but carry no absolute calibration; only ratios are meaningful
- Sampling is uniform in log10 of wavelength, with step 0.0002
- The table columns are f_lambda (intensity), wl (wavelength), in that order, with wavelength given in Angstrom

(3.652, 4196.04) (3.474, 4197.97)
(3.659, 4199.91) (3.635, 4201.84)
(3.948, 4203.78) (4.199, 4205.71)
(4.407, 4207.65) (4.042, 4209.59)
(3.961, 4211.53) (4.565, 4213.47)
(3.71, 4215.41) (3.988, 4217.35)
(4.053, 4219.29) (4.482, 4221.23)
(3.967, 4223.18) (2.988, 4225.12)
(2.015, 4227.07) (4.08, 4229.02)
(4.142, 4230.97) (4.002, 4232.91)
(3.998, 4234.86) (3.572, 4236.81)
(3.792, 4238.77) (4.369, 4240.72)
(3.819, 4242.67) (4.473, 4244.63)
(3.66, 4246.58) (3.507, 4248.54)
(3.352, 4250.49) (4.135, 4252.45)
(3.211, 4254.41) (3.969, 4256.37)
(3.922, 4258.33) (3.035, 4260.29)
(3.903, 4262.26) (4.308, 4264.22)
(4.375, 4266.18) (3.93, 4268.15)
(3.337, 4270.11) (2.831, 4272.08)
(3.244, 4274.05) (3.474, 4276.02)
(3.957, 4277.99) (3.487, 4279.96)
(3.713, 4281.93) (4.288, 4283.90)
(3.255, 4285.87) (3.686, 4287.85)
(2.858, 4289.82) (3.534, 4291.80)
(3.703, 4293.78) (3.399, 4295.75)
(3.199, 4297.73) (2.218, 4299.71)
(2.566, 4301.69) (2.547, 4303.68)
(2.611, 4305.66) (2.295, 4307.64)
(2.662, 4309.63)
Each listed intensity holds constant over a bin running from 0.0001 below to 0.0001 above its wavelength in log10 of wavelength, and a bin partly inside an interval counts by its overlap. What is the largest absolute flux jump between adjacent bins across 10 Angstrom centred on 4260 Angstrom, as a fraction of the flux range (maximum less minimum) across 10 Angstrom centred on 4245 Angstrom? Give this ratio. 0.92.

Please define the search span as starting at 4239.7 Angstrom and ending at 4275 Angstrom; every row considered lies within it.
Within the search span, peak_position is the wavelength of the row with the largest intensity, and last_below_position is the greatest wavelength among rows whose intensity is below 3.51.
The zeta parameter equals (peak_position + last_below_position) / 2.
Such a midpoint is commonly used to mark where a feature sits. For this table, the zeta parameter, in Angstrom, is 4259.3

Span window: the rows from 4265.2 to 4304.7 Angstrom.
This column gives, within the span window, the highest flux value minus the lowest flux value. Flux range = 2.2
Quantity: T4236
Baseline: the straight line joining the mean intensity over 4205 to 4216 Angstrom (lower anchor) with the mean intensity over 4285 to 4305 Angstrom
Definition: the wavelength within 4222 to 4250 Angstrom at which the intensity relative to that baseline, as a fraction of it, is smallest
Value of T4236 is 4227.07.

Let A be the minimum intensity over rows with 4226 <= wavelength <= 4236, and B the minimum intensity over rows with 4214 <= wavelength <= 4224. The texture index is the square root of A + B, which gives 2.39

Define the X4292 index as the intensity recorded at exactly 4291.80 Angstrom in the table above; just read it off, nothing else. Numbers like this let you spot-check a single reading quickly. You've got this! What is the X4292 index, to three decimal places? 3.534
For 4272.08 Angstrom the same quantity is 2.831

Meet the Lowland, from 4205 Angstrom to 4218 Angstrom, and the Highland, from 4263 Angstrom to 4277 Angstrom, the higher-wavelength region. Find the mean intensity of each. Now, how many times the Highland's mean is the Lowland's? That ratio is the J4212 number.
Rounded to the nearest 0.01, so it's 1.13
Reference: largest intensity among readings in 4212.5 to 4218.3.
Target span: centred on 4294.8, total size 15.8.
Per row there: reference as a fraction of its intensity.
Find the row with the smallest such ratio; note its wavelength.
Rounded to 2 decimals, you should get 4293.78 Angstrom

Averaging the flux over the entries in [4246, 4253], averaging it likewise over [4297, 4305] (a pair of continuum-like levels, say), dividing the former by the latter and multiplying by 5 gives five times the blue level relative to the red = 7.0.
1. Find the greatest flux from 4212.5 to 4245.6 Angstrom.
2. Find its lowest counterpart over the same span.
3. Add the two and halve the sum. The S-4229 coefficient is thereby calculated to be 3.29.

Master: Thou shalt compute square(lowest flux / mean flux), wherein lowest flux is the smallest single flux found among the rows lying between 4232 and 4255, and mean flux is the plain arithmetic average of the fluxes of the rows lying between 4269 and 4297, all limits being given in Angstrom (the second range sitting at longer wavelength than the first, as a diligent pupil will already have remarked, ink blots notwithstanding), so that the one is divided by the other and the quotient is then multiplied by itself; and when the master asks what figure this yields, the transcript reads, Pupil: 0.85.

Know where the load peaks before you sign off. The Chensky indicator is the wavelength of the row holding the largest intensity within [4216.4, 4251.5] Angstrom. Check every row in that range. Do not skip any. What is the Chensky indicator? 4221.23 Angstrom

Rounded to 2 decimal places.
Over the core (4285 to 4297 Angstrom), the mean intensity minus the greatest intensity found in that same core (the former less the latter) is -0.30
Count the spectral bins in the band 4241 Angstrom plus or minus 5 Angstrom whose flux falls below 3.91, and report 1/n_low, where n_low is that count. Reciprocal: 0.3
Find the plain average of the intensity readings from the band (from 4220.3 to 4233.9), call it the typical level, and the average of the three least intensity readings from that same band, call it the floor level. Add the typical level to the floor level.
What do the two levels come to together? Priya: 6.66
